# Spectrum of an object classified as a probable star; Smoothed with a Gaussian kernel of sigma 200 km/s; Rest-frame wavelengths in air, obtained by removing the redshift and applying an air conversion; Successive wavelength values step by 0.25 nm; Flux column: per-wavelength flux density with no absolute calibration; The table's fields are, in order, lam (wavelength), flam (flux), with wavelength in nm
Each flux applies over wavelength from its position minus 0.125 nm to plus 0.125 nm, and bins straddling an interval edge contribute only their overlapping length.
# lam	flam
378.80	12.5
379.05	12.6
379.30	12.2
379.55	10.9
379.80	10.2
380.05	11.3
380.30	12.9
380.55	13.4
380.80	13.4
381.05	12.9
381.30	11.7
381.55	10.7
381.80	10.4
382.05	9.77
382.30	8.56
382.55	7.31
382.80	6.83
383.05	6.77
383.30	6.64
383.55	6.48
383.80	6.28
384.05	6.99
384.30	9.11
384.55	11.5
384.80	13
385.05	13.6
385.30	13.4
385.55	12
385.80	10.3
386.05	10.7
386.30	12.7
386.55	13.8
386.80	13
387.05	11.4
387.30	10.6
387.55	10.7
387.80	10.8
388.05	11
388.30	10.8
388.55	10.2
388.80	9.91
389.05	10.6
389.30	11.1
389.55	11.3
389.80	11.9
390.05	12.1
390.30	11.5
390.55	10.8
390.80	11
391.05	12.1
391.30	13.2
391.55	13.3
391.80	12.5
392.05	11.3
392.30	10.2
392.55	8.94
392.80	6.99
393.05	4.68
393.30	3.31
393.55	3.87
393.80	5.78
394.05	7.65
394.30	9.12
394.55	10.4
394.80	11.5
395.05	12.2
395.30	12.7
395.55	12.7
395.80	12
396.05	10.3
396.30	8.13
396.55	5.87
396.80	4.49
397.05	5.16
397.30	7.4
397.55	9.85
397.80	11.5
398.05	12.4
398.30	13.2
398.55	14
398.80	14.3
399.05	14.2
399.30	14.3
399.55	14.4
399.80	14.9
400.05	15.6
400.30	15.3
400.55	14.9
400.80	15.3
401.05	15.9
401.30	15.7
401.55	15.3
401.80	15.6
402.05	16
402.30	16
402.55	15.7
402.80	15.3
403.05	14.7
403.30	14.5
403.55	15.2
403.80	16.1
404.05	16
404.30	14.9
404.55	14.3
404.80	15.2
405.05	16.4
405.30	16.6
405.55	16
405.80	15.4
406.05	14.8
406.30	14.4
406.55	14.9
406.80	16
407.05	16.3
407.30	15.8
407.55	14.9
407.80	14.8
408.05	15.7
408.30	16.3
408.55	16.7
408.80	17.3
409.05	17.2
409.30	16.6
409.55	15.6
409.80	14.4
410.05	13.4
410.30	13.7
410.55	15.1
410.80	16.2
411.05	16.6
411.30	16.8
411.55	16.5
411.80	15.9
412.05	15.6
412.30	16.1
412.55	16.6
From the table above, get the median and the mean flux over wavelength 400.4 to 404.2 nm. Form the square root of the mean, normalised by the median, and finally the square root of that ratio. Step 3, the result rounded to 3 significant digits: 0.502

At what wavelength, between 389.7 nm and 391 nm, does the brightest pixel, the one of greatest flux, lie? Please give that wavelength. 390.05 nm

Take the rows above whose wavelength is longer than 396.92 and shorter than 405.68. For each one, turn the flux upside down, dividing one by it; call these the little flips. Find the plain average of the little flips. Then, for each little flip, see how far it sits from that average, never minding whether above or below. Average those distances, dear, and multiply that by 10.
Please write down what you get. 0.13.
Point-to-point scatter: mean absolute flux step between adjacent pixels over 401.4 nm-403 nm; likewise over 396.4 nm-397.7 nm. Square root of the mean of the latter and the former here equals 0.99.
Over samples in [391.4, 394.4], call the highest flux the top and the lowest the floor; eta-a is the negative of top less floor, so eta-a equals -10.0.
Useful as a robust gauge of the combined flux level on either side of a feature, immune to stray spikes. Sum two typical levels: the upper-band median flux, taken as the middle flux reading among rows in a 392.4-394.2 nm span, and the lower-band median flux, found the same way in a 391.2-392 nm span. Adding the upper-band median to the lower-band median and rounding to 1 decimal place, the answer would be 19.0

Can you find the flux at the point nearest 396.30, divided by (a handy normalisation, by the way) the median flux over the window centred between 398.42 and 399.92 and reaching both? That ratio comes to 0.57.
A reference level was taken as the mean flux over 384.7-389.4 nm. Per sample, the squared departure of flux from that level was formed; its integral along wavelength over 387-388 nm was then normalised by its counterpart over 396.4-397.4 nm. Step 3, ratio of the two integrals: 0.0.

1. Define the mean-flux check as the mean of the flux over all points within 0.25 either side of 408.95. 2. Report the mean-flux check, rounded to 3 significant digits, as 17.2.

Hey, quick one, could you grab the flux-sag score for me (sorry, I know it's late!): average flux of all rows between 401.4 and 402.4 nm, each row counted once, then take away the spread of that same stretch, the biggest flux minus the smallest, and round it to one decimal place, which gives 15.0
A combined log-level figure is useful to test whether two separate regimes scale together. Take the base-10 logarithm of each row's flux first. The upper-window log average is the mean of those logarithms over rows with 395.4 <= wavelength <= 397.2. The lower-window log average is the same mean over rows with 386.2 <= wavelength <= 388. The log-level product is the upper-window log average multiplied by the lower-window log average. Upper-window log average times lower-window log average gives 0.96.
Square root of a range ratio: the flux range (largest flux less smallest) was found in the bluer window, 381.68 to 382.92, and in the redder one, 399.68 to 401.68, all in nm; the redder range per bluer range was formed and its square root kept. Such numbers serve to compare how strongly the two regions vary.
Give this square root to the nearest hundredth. 0.53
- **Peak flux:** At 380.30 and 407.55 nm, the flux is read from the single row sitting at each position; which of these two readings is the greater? 14.9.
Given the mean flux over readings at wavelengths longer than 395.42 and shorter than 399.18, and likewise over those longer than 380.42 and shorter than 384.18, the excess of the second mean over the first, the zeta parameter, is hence -1.2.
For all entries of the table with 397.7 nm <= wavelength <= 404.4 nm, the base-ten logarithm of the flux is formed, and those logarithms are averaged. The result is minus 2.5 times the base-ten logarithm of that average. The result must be -0.17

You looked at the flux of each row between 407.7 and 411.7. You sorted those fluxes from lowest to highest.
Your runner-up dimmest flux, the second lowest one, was 13.7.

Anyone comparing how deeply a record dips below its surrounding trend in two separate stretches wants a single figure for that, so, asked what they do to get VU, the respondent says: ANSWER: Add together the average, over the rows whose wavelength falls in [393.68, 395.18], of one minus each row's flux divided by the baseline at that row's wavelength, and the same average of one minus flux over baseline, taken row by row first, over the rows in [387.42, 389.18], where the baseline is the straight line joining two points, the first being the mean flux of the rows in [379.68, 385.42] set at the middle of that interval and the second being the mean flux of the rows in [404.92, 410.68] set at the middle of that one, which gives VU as 0.3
